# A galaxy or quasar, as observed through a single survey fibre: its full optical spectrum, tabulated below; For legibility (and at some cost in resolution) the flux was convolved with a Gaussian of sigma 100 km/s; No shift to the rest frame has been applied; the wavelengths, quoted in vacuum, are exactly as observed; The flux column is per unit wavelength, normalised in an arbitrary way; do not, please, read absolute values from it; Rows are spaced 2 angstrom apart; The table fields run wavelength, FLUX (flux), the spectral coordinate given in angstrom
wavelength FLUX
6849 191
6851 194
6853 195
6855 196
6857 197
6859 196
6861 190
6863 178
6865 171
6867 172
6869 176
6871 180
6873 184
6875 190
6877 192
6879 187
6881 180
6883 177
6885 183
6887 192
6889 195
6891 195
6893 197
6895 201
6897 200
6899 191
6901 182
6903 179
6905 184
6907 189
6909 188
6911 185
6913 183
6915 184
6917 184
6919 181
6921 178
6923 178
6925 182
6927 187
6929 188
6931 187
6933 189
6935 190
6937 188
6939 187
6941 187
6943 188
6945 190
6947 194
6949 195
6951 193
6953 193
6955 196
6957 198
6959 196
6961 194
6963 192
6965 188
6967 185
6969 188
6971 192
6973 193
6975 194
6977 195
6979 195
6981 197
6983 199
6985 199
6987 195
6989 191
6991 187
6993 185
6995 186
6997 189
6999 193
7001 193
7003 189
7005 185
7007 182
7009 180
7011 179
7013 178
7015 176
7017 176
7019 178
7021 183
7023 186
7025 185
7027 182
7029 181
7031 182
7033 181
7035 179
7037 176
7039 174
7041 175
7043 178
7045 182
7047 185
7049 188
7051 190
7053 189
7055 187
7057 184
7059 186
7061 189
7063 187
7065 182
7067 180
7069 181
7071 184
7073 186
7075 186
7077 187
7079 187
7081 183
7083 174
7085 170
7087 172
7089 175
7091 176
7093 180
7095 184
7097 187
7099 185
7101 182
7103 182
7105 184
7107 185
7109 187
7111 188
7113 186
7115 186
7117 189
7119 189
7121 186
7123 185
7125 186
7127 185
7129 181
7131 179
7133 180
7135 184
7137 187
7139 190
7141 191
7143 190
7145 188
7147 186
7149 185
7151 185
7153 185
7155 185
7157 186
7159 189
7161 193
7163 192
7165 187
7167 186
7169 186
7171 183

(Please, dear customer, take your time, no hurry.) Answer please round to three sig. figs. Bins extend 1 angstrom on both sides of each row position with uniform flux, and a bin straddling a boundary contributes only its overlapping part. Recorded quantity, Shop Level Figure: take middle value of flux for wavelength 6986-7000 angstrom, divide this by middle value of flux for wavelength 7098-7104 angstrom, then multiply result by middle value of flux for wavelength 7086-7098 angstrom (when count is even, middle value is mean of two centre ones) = 185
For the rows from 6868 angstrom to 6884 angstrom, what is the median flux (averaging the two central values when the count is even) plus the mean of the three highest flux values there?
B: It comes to 372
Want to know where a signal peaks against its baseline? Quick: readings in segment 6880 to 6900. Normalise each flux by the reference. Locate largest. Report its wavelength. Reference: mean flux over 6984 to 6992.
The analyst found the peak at 6895 angstrom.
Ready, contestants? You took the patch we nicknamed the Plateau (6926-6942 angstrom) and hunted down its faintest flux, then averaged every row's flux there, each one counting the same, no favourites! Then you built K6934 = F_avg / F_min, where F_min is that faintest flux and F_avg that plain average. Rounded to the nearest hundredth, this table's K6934 1.00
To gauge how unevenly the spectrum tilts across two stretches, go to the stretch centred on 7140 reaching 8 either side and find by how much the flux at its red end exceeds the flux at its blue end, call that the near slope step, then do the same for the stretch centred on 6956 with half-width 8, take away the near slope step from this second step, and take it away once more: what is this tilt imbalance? -15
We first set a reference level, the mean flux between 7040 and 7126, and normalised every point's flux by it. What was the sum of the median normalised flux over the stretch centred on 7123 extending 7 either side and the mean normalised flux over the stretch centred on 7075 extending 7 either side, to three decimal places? 2.020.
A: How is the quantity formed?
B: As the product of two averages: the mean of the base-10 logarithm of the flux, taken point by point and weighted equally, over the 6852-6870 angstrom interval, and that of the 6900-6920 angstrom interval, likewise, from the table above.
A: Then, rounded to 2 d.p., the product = 5.14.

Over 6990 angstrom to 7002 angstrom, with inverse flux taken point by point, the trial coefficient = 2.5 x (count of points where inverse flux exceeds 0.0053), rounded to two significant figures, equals 7.5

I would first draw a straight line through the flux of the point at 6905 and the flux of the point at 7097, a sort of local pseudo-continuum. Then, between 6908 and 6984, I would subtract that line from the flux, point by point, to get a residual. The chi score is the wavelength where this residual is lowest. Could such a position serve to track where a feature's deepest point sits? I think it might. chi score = 6923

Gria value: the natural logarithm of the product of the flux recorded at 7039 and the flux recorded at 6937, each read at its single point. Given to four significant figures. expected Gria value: 10.40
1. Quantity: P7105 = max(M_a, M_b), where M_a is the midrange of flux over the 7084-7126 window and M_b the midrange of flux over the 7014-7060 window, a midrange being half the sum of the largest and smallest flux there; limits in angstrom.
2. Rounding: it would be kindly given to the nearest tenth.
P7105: 182.0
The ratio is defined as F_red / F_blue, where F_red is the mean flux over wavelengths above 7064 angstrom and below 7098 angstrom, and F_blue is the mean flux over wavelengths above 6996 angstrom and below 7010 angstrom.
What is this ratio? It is 0.97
